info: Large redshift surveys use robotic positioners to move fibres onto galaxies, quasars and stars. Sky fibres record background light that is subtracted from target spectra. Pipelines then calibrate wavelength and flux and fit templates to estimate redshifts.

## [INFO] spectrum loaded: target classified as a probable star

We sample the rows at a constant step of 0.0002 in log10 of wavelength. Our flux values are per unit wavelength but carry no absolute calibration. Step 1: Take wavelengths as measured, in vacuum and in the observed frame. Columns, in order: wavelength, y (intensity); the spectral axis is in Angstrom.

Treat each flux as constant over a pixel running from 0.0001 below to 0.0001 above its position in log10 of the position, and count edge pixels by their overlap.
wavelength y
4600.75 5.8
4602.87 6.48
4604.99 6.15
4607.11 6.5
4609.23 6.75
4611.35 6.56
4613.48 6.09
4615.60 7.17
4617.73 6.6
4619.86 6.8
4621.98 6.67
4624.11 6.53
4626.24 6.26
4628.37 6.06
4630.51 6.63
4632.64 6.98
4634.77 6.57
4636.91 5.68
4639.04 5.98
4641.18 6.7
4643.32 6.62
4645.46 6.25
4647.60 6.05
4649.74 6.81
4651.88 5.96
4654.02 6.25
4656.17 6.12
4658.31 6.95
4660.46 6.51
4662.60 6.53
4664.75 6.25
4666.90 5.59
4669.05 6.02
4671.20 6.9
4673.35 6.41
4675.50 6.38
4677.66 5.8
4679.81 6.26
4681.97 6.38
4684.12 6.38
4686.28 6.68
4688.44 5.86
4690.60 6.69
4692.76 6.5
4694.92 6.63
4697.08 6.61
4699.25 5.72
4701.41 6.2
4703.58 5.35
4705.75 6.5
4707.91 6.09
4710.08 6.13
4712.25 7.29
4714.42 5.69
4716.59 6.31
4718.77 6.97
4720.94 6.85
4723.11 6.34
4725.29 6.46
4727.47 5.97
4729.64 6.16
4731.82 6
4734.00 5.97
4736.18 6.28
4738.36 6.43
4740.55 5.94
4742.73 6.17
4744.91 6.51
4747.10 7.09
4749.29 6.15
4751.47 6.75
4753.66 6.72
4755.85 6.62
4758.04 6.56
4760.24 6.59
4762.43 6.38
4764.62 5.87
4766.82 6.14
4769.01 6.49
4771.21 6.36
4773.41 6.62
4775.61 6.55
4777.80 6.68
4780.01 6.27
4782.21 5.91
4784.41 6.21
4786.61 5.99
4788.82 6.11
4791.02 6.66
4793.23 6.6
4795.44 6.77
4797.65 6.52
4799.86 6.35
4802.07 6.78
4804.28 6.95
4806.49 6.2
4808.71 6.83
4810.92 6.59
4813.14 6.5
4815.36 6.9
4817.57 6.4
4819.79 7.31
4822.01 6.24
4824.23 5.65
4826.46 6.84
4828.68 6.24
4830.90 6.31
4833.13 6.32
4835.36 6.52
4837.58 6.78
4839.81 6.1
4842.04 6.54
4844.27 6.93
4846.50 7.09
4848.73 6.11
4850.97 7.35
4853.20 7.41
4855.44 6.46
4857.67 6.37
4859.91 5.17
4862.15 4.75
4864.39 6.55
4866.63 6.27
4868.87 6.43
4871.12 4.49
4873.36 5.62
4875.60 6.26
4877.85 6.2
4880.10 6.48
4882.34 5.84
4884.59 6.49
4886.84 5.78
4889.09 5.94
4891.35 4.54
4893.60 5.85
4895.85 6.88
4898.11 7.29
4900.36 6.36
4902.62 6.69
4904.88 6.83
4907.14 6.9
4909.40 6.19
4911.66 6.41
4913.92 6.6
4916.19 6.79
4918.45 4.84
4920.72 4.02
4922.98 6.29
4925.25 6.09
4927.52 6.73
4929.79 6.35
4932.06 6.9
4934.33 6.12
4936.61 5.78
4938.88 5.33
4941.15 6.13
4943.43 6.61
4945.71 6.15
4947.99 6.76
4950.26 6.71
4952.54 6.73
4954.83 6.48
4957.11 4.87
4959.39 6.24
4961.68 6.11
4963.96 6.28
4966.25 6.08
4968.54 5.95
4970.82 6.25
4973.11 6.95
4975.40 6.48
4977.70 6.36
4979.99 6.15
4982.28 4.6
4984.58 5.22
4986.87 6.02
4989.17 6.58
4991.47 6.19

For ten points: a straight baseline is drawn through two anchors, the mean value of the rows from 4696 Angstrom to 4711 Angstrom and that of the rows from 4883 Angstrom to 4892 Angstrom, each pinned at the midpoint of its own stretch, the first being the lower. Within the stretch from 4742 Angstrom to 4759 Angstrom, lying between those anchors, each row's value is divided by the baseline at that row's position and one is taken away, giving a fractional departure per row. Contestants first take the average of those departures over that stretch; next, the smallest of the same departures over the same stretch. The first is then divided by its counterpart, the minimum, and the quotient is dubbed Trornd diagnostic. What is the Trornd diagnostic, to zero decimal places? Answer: 4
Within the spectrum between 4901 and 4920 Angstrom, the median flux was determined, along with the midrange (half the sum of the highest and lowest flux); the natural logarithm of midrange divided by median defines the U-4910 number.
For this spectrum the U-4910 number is -0.124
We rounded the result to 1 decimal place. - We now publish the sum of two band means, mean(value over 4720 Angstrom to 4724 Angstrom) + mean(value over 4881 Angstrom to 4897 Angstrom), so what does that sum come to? 12.5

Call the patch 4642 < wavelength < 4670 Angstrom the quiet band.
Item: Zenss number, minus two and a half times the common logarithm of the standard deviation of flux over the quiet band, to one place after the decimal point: 1.1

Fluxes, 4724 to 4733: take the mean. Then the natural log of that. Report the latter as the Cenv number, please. 1.82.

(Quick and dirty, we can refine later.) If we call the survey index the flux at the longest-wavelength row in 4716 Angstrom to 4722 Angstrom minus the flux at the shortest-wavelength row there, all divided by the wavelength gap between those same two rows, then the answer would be 0.12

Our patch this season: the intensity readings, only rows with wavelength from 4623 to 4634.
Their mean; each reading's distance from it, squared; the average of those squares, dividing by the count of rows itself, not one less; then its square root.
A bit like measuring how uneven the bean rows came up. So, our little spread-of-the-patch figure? 0.32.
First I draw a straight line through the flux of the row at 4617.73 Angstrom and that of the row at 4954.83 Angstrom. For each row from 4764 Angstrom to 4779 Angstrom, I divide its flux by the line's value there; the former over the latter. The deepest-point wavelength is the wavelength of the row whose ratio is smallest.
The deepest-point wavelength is 4764.62 Angstrom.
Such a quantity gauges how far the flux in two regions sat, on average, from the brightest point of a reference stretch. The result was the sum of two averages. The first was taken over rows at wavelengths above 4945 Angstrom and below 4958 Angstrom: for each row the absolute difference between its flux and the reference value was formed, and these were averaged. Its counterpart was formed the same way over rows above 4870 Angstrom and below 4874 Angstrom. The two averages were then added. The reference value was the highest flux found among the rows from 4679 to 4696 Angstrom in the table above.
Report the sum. 2.1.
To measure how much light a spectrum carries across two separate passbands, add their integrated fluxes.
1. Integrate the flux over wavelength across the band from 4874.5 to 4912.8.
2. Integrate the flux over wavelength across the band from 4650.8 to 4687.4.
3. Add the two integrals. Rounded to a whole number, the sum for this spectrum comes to 472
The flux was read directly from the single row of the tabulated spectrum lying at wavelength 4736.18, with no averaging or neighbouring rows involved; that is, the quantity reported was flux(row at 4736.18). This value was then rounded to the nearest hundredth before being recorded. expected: 6.28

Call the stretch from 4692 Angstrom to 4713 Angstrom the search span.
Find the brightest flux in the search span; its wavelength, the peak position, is 4712.25 Angstrom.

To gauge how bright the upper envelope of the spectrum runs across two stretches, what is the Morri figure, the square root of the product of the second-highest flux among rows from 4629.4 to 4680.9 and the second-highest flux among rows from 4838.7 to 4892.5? 7.15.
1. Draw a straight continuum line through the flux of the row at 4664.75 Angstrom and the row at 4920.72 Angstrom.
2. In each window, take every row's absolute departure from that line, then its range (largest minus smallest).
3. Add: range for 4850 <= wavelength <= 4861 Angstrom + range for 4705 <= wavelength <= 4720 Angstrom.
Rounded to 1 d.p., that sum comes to 3.5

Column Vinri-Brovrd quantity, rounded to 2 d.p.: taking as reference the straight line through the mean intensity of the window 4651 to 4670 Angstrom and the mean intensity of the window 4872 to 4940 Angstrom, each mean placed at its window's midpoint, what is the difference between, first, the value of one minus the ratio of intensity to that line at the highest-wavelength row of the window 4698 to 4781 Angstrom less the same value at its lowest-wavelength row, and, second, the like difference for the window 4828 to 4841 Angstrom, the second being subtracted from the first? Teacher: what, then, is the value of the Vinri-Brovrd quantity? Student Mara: -0.12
